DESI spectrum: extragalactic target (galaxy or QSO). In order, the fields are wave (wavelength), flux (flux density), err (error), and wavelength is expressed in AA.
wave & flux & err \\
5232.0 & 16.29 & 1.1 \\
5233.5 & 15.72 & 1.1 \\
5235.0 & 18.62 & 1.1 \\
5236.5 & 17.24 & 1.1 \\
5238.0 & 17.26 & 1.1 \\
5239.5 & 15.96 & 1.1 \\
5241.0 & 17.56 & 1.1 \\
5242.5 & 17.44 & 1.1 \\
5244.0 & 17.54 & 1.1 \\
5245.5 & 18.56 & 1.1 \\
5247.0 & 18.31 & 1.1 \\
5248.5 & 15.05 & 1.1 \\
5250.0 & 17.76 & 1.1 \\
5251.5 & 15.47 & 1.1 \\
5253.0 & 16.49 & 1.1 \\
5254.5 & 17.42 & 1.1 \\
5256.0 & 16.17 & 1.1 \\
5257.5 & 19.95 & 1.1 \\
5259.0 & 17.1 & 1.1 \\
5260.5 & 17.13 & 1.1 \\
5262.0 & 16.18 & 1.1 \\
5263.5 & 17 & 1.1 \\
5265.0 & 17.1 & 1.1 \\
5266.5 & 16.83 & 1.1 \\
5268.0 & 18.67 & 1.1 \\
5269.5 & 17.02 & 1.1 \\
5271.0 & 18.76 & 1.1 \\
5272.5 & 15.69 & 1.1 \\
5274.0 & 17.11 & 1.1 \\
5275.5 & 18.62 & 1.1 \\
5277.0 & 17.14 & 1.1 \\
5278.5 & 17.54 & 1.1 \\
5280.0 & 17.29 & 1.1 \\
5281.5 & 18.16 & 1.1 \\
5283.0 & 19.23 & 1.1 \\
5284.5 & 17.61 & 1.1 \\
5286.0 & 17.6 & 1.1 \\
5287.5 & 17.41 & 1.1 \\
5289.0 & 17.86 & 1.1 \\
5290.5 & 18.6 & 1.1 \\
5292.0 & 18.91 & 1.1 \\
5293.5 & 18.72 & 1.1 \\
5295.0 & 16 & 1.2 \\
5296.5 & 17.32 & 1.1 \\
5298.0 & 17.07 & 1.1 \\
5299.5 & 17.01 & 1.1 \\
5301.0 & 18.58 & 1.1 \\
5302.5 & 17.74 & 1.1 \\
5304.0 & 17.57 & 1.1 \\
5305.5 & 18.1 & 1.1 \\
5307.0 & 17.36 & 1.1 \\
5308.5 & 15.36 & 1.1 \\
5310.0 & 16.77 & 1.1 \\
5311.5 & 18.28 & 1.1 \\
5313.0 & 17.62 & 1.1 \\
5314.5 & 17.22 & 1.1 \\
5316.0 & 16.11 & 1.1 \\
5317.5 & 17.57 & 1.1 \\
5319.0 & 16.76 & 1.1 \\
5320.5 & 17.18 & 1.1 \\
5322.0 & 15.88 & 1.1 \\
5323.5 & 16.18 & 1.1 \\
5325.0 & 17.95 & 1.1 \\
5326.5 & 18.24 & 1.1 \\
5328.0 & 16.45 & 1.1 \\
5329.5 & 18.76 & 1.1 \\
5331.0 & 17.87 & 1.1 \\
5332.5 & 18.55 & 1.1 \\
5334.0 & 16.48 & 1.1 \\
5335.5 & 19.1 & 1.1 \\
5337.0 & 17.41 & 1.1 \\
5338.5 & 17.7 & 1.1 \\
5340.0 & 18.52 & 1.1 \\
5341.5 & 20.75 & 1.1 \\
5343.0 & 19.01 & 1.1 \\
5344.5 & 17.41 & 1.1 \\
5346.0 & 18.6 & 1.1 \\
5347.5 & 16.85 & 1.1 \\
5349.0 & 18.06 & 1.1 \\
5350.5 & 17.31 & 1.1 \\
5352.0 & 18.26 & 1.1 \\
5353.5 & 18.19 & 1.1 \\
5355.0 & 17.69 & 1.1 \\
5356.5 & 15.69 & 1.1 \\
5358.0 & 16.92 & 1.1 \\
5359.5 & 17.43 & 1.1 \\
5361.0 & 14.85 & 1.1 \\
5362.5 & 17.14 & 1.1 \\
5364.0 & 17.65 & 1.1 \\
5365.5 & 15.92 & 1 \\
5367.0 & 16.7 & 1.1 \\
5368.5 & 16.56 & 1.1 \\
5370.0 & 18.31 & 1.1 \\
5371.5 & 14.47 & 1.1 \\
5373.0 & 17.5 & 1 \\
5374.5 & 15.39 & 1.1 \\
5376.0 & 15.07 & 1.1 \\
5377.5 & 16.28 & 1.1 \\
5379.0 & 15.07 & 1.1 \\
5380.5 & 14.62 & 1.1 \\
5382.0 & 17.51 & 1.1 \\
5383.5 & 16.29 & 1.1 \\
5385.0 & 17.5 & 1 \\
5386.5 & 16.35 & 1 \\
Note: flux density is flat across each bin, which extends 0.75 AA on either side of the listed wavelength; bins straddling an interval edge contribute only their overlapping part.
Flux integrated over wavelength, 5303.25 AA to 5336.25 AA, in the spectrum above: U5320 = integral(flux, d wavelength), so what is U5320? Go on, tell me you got 572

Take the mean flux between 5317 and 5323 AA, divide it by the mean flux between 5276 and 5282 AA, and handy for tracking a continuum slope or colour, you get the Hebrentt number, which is 0.96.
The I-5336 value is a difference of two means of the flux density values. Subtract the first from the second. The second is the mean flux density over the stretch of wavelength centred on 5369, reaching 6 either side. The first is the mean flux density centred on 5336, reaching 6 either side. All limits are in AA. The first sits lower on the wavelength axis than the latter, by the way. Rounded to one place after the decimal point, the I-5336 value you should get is -1.7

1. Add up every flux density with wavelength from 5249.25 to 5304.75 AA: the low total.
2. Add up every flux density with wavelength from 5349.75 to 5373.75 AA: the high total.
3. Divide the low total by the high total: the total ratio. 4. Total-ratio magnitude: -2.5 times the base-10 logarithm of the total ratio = -0.95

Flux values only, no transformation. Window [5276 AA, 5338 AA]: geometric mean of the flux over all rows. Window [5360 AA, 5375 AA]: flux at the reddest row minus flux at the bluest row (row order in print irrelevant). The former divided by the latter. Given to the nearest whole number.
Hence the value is 32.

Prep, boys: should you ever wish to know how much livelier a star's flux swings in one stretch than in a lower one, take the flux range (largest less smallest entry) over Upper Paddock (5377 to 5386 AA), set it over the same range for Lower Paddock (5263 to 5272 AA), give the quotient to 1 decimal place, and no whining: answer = 1.5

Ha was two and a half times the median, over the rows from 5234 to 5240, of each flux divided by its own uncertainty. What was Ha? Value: 39.2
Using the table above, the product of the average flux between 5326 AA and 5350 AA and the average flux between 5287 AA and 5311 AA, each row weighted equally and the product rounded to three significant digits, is 317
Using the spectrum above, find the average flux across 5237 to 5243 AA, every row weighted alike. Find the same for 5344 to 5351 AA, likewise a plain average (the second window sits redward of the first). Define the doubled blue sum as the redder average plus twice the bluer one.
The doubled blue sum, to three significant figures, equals 51.8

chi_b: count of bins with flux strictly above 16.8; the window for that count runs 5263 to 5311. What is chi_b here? 28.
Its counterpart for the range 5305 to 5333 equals 12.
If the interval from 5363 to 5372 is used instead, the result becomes 2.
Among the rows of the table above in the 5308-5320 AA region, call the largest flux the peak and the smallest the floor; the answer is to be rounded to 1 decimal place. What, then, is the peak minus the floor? 2.9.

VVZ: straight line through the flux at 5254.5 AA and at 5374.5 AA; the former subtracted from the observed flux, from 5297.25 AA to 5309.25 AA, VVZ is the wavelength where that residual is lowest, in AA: 5308.5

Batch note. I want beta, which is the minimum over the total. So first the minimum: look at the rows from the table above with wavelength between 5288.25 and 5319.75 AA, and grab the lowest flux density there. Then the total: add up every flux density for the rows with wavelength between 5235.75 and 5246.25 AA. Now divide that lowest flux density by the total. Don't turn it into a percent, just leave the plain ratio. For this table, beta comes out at 0.13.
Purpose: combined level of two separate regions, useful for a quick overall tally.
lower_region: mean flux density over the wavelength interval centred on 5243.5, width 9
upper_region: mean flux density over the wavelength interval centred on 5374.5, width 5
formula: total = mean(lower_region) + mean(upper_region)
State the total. 33.5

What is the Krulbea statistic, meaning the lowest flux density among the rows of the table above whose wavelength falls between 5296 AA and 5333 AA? 15.36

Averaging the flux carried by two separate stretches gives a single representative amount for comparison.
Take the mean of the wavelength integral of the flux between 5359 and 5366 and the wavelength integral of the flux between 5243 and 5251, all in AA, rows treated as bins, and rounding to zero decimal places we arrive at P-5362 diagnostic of 128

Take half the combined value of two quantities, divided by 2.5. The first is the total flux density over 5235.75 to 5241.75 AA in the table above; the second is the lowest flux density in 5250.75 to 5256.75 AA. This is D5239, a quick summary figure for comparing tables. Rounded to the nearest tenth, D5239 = 16.7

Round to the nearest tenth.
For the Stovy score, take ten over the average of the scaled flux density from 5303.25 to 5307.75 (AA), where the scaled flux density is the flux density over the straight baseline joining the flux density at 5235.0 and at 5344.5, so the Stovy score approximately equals 10.1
